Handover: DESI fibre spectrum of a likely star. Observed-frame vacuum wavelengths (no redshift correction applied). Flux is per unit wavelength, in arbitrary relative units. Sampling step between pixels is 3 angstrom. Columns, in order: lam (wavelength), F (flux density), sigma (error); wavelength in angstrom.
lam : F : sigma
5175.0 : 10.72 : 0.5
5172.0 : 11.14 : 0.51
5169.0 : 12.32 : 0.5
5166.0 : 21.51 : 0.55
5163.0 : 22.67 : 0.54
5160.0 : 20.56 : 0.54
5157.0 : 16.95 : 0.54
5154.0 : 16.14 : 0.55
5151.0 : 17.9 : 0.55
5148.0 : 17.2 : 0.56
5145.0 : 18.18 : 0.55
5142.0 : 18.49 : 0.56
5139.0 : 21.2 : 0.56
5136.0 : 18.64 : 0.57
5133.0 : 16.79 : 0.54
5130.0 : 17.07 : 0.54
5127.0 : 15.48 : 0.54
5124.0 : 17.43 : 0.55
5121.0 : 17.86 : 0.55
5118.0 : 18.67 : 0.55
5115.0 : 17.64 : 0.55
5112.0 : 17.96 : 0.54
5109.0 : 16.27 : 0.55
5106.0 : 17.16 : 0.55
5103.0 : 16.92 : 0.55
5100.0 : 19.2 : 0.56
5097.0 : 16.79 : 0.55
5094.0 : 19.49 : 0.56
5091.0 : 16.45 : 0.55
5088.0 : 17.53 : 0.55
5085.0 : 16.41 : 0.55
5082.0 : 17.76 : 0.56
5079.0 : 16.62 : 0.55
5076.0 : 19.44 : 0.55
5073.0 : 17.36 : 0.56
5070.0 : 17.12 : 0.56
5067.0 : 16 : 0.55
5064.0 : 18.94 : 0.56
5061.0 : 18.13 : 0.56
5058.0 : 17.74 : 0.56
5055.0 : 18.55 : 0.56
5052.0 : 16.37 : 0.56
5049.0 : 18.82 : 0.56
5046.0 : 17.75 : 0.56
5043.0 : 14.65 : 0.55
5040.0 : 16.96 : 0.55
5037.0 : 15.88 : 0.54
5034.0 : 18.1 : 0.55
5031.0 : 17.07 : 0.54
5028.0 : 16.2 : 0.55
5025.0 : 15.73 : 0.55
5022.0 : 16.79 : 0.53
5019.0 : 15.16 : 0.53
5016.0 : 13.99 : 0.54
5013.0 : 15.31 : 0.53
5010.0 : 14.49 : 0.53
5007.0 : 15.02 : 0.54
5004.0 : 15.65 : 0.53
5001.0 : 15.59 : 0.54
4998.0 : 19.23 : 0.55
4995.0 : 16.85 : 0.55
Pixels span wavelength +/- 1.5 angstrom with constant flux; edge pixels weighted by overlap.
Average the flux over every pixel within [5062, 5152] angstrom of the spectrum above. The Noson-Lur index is 17.7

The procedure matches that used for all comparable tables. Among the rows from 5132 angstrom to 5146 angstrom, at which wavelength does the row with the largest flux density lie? 5139.0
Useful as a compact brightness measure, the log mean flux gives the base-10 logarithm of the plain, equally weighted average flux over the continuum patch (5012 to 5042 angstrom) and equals 1.21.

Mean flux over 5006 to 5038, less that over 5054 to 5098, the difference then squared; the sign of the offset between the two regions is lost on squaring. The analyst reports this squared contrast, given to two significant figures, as 3.3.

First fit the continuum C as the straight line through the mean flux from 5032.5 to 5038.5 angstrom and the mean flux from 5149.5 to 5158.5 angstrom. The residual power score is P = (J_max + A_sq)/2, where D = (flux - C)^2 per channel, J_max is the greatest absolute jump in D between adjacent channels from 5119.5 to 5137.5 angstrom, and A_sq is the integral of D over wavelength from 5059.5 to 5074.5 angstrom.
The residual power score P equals 10.7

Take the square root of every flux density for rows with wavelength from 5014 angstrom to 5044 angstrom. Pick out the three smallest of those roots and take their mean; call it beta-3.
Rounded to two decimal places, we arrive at 3.82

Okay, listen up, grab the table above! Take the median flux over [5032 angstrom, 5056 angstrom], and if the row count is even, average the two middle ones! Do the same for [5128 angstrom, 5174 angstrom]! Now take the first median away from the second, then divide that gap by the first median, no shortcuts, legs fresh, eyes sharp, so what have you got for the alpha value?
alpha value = 0.031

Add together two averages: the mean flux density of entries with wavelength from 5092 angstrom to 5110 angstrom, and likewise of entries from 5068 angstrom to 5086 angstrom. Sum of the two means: 35.1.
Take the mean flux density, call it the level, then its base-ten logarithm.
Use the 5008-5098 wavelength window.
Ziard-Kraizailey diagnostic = 1.23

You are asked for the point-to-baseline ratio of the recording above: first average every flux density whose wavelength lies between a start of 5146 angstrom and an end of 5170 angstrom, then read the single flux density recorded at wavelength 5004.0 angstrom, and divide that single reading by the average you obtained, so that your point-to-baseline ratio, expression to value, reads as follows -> 0.86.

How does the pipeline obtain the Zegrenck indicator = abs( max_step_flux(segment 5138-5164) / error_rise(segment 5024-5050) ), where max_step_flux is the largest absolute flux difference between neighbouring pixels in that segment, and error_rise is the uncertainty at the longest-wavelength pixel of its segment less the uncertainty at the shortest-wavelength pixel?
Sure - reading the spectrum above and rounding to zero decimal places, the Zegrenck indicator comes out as 361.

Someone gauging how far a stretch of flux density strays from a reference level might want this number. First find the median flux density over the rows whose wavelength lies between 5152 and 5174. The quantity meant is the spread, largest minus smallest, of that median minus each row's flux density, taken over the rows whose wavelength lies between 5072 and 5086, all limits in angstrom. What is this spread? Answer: 3.03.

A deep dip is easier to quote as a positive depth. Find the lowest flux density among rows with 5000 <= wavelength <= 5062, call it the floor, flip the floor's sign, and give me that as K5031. -14.0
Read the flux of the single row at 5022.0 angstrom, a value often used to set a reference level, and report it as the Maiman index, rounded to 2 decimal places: 16.79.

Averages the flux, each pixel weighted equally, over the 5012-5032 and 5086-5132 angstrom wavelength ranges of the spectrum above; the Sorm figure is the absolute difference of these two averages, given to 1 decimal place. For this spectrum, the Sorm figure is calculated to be 1.7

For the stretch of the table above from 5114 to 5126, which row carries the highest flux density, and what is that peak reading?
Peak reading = 18.67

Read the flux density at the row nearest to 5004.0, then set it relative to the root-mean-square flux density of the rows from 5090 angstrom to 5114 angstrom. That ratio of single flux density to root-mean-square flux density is 0.89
